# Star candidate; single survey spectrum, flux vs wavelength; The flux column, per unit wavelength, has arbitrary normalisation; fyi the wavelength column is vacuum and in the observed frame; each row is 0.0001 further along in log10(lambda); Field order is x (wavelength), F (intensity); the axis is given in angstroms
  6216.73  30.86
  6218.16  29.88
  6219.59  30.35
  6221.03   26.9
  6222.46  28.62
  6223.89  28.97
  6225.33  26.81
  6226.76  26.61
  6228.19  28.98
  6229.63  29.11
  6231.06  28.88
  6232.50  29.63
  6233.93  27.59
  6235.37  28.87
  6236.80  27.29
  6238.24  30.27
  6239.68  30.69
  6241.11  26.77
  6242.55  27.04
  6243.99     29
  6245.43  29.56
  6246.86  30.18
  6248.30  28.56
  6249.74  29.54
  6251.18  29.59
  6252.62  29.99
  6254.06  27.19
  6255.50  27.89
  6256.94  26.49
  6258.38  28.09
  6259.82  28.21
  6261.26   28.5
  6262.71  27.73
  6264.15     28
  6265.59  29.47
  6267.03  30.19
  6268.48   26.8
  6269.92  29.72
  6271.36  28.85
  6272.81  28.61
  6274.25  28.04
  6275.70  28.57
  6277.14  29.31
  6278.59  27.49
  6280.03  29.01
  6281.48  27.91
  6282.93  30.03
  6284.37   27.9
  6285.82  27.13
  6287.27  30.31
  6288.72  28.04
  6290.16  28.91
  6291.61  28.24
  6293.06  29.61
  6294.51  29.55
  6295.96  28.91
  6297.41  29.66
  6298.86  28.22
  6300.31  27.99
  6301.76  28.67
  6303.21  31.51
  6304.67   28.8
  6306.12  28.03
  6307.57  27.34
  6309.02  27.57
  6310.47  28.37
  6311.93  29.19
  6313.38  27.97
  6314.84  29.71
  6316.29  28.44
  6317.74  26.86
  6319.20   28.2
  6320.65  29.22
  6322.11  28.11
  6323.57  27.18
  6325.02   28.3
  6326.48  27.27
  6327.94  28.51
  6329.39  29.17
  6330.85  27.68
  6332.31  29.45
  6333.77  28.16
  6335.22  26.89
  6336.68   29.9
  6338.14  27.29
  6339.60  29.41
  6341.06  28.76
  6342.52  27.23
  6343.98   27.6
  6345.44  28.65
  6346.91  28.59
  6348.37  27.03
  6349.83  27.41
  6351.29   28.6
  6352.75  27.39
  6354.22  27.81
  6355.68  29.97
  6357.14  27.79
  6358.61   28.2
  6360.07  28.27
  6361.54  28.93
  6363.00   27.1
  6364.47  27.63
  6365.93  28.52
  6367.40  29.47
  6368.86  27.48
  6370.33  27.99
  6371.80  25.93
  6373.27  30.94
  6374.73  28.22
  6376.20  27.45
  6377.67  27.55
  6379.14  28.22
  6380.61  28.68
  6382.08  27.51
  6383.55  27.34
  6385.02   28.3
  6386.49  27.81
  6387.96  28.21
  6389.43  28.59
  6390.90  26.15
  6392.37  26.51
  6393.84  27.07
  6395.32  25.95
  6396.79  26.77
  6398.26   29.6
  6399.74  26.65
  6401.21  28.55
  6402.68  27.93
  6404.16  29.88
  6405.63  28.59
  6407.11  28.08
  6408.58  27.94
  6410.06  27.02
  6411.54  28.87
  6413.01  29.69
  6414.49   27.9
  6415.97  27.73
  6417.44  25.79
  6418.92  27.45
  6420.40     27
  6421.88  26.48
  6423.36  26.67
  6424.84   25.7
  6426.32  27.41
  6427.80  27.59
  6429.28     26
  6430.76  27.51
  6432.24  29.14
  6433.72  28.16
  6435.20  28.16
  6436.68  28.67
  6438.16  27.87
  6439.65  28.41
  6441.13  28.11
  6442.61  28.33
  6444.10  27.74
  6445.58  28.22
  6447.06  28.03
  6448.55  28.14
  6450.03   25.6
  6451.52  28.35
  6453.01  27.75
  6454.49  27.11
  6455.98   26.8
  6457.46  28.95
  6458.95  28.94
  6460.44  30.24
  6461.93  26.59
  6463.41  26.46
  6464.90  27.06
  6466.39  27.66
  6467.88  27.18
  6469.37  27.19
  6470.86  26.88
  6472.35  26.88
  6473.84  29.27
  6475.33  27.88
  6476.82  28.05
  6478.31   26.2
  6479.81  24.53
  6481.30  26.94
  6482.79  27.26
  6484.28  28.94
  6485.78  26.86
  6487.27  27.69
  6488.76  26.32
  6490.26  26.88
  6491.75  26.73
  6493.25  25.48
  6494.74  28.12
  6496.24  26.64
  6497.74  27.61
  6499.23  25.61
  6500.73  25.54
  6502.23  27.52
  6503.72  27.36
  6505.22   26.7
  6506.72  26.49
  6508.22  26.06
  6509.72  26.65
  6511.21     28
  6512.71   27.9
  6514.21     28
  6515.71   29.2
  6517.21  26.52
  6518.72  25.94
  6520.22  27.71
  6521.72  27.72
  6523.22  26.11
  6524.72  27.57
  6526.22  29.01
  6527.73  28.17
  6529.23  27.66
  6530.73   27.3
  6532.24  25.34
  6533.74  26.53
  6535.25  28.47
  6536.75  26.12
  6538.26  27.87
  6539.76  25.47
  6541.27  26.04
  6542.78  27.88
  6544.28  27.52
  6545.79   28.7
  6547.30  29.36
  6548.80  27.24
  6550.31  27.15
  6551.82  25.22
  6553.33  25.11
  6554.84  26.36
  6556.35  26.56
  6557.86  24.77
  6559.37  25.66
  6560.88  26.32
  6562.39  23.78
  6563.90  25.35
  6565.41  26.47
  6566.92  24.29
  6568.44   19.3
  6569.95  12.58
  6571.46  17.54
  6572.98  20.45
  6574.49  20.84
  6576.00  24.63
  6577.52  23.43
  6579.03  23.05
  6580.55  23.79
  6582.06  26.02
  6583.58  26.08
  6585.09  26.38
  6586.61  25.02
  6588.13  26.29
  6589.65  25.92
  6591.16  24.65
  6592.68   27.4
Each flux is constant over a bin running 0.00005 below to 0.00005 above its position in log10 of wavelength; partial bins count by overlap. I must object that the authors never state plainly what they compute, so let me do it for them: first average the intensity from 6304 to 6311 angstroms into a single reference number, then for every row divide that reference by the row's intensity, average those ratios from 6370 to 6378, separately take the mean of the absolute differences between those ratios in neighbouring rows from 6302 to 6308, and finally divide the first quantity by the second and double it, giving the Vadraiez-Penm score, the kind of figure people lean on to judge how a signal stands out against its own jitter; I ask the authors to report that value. 44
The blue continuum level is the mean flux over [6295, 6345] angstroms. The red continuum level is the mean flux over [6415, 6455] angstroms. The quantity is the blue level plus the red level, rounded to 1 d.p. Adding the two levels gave 55.9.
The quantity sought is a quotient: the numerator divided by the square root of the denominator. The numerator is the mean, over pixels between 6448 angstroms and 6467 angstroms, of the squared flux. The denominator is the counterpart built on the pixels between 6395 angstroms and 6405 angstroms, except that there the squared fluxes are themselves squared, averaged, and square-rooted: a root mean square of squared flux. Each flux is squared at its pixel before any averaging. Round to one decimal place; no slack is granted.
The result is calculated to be 27.4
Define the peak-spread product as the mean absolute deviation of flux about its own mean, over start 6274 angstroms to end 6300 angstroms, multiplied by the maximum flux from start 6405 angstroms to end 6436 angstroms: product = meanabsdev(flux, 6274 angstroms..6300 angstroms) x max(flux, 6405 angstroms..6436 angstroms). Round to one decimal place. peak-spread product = 22.7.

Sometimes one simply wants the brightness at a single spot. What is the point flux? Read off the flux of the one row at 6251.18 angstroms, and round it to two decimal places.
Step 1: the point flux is 29.59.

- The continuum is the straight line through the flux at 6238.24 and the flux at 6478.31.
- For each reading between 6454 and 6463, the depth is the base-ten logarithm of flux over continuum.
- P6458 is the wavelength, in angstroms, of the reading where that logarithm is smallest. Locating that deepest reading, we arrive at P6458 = 6461.93 angstroms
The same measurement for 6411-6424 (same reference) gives 6417.44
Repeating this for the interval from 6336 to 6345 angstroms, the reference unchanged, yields 6338.14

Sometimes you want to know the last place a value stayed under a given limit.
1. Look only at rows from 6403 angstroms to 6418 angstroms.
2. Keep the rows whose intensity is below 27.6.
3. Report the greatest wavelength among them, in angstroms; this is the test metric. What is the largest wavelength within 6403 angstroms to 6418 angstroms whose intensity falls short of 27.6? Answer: 6417.44 angstroms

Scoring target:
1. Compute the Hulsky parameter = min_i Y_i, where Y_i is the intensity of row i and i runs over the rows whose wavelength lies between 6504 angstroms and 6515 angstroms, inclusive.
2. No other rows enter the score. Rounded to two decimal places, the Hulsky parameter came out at 26.06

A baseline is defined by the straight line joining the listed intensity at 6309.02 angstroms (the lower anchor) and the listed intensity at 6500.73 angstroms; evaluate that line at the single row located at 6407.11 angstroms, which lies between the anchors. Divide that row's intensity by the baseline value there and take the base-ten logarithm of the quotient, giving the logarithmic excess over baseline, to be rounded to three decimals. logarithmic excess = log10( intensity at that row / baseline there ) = 0.025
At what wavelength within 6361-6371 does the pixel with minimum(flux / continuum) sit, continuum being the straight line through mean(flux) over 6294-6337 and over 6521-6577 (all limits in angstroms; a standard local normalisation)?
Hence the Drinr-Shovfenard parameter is 6363.00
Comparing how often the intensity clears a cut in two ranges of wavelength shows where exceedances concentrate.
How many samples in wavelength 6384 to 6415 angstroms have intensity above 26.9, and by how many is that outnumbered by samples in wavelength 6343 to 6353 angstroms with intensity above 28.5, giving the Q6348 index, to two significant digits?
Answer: -13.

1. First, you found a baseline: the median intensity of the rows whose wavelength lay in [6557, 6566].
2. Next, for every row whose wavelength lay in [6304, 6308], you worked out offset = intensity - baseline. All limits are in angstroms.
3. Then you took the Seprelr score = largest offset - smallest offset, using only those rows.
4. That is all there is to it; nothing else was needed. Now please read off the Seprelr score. 1.5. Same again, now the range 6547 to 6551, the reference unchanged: 2.2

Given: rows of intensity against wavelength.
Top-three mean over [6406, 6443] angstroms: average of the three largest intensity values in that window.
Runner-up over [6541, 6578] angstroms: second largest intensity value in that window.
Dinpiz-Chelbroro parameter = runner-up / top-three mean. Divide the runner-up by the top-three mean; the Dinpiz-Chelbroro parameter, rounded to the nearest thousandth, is 0.982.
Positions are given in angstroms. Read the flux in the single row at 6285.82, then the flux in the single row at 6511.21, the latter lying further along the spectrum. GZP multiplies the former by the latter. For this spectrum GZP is 760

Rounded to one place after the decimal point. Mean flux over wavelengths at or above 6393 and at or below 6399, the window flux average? 27.3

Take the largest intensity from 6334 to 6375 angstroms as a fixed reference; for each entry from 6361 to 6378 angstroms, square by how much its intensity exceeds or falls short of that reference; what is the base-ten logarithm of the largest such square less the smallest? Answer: 1.40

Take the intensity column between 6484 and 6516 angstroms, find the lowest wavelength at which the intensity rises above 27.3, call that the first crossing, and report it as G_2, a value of 6484.28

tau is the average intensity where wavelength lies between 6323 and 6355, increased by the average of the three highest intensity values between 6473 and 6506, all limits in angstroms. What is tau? 56.9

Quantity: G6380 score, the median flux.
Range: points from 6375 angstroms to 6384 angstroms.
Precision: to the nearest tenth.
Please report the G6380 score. 27.5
